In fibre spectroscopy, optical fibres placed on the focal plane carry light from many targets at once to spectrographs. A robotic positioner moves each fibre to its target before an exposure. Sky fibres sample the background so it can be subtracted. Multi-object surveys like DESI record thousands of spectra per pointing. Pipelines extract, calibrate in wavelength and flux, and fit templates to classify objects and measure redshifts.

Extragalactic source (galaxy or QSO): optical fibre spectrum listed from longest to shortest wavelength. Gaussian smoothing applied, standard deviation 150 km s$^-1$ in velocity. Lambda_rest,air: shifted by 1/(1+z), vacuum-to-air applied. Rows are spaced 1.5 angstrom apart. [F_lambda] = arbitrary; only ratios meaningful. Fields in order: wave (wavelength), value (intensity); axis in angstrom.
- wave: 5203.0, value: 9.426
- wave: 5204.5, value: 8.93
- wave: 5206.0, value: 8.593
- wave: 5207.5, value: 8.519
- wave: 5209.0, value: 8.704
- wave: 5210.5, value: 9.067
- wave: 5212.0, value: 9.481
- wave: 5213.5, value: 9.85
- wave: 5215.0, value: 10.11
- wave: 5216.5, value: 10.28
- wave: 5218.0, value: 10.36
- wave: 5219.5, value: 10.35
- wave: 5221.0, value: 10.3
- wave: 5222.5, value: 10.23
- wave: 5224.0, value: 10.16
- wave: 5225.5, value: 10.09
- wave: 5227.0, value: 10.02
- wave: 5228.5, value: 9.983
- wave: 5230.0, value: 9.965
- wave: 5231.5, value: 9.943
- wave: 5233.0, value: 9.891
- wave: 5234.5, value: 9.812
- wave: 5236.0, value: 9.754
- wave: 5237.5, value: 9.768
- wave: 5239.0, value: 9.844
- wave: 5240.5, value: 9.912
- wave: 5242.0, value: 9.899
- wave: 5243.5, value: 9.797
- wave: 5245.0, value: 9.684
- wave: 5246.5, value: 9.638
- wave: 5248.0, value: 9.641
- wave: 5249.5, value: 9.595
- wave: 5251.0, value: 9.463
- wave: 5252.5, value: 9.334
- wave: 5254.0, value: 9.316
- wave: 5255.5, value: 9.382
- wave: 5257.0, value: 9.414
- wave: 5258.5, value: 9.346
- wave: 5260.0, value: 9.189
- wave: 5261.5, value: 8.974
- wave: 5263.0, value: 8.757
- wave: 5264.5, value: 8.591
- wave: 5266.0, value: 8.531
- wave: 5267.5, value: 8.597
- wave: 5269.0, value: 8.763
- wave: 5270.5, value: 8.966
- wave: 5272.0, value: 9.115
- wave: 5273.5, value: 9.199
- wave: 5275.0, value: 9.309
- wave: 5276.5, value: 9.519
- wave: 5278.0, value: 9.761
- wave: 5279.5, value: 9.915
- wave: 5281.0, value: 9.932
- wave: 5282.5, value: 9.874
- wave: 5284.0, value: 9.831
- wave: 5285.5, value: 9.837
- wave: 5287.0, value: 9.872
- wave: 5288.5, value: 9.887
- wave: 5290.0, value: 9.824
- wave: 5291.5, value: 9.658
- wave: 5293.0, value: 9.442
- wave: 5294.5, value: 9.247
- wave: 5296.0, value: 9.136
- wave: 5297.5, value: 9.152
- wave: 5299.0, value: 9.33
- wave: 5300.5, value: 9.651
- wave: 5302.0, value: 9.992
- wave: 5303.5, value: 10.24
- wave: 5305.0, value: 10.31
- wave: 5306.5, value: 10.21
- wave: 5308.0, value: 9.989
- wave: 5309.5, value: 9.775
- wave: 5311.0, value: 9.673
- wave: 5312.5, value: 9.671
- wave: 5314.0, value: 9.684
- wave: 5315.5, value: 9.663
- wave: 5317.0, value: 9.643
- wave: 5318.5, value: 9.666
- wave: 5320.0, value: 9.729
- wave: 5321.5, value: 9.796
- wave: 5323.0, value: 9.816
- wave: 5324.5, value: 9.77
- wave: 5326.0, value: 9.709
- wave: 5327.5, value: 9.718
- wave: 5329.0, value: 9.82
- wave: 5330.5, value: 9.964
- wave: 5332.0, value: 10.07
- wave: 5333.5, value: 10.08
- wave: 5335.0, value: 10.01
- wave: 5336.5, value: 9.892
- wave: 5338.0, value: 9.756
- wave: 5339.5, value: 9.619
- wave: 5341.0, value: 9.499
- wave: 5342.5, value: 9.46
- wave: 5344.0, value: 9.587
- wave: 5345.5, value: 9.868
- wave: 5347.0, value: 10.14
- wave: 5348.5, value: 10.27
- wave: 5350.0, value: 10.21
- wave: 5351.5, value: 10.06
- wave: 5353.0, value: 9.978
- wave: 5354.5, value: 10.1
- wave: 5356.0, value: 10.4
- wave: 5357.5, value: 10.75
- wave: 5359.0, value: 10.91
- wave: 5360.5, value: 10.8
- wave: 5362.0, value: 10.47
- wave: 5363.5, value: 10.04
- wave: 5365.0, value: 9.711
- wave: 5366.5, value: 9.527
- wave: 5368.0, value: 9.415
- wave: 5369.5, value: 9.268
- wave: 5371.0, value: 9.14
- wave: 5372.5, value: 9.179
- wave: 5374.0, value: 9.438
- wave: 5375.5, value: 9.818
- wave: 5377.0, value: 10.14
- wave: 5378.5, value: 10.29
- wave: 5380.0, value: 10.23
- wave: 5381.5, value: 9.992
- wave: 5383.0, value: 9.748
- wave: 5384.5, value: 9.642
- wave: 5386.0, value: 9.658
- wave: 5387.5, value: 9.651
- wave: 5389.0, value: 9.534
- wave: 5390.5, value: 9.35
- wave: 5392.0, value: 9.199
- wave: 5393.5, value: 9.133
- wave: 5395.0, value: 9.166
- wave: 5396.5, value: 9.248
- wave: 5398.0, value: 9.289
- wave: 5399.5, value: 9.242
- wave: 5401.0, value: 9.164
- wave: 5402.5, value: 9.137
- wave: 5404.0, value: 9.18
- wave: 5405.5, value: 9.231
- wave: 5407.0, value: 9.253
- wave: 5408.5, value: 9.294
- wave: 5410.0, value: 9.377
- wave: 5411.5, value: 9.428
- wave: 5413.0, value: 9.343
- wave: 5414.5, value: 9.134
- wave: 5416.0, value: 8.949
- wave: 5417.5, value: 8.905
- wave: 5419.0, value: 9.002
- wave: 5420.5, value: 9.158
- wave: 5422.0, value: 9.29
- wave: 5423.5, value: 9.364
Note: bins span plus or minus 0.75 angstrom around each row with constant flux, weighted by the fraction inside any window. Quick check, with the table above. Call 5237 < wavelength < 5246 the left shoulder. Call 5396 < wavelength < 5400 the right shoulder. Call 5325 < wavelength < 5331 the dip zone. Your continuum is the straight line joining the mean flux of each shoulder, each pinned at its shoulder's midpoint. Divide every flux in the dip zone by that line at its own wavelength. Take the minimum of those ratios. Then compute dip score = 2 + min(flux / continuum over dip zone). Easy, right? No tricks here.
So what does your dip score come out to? 3.02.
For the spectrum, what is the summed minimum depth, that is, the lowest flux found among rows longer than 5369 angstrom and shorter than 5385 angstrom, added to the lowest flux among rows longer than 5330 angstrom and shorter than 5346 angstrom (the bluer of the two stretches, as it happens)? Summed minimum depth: 18.6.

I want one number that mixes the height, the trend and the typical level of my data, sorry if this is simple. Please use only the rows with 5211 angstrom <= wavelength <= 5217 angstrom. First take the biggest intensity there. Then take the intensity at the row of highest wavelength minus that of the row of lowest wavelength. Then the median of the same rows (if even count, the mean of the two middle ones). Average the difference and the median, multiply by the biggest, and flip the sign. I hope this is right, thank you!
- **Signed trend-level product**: -55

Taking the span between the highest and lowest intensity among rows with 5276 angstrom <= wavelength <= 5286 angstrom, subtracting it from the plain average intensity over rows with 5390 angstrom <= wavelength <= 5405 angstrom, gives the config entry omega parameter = 8.80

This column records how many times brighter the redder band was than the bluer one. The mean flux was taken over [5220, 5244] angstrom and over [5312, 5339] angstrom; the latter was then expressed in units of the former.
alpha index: 0.98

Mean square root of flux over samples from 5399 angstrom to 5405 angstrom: 3.03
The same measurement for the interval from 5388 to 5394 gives 3.05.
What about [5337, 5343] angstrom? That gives 3.10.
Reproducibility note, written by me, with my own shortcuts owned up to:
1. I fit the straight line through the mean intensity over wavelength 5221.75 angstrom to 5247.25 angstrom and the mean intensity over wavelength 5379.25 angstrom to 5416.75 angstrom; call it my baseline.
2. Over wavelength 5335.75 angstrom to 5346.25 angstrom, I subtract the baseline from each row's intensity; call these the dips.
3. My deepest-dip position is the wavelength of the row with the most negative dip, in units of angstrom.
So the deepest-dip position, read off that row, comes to 5342.5 angstrom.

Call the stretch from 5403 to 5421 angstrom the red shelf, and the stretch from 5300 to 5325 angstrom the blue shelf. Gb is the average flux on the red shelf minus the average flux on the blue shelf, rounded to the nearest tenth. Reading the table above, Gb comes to -0.7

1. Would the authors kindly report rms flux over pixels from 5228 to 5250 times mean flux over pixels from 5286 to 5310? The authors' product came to 95.5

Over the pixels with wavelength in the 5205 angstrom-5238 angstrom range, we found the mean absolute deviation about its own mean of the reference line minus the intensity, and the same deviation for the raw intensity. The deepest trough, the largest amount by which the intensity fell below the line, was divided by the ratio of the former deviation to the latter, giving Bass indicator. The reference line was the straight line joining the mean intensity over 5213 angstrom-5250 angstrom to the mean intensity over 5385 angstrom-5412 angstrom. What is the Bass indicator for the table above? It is 1.5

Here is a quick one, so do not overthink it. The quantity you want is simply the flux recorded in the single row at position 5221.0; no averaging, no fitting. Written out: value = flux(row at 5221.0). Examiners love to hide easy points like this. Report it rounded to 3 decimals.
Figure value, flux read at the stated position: 10.300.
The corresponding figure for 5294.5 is 9.247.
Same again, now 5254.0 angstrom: 9.316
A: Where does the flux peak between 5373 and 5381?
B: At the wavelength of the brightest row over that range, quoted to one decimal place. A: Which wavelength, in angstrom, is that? 5378.5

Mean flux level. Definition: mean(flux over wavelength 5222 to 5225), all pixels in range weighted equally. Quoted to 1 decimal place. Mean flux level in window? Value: 10.2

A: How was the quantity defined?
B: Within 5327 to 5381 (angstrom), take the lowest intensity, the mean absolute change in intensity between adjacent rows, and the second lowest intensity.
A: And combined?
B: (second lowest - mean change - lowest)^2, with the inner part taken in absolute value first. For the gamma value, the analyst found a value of 0.018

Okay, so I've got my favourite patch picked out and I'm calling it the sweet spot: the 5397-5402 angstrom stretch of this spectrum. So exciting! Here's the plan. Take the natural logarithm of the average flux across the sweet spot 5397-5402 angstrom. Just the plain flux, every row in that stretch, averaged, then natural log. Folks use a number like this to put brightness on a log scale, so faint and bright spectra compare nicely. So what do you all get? 2.22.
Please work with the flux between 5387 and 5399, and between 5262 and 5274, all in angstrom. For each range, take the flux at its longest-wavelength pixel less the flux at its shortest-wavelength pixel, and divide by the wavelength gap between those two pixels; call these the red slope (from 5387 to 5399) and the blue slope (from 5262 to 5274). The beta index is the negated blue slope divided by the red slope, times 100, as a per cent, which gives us 122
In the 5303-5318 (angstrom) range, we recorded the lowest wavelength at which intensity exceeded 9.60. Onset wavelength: 5303.5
